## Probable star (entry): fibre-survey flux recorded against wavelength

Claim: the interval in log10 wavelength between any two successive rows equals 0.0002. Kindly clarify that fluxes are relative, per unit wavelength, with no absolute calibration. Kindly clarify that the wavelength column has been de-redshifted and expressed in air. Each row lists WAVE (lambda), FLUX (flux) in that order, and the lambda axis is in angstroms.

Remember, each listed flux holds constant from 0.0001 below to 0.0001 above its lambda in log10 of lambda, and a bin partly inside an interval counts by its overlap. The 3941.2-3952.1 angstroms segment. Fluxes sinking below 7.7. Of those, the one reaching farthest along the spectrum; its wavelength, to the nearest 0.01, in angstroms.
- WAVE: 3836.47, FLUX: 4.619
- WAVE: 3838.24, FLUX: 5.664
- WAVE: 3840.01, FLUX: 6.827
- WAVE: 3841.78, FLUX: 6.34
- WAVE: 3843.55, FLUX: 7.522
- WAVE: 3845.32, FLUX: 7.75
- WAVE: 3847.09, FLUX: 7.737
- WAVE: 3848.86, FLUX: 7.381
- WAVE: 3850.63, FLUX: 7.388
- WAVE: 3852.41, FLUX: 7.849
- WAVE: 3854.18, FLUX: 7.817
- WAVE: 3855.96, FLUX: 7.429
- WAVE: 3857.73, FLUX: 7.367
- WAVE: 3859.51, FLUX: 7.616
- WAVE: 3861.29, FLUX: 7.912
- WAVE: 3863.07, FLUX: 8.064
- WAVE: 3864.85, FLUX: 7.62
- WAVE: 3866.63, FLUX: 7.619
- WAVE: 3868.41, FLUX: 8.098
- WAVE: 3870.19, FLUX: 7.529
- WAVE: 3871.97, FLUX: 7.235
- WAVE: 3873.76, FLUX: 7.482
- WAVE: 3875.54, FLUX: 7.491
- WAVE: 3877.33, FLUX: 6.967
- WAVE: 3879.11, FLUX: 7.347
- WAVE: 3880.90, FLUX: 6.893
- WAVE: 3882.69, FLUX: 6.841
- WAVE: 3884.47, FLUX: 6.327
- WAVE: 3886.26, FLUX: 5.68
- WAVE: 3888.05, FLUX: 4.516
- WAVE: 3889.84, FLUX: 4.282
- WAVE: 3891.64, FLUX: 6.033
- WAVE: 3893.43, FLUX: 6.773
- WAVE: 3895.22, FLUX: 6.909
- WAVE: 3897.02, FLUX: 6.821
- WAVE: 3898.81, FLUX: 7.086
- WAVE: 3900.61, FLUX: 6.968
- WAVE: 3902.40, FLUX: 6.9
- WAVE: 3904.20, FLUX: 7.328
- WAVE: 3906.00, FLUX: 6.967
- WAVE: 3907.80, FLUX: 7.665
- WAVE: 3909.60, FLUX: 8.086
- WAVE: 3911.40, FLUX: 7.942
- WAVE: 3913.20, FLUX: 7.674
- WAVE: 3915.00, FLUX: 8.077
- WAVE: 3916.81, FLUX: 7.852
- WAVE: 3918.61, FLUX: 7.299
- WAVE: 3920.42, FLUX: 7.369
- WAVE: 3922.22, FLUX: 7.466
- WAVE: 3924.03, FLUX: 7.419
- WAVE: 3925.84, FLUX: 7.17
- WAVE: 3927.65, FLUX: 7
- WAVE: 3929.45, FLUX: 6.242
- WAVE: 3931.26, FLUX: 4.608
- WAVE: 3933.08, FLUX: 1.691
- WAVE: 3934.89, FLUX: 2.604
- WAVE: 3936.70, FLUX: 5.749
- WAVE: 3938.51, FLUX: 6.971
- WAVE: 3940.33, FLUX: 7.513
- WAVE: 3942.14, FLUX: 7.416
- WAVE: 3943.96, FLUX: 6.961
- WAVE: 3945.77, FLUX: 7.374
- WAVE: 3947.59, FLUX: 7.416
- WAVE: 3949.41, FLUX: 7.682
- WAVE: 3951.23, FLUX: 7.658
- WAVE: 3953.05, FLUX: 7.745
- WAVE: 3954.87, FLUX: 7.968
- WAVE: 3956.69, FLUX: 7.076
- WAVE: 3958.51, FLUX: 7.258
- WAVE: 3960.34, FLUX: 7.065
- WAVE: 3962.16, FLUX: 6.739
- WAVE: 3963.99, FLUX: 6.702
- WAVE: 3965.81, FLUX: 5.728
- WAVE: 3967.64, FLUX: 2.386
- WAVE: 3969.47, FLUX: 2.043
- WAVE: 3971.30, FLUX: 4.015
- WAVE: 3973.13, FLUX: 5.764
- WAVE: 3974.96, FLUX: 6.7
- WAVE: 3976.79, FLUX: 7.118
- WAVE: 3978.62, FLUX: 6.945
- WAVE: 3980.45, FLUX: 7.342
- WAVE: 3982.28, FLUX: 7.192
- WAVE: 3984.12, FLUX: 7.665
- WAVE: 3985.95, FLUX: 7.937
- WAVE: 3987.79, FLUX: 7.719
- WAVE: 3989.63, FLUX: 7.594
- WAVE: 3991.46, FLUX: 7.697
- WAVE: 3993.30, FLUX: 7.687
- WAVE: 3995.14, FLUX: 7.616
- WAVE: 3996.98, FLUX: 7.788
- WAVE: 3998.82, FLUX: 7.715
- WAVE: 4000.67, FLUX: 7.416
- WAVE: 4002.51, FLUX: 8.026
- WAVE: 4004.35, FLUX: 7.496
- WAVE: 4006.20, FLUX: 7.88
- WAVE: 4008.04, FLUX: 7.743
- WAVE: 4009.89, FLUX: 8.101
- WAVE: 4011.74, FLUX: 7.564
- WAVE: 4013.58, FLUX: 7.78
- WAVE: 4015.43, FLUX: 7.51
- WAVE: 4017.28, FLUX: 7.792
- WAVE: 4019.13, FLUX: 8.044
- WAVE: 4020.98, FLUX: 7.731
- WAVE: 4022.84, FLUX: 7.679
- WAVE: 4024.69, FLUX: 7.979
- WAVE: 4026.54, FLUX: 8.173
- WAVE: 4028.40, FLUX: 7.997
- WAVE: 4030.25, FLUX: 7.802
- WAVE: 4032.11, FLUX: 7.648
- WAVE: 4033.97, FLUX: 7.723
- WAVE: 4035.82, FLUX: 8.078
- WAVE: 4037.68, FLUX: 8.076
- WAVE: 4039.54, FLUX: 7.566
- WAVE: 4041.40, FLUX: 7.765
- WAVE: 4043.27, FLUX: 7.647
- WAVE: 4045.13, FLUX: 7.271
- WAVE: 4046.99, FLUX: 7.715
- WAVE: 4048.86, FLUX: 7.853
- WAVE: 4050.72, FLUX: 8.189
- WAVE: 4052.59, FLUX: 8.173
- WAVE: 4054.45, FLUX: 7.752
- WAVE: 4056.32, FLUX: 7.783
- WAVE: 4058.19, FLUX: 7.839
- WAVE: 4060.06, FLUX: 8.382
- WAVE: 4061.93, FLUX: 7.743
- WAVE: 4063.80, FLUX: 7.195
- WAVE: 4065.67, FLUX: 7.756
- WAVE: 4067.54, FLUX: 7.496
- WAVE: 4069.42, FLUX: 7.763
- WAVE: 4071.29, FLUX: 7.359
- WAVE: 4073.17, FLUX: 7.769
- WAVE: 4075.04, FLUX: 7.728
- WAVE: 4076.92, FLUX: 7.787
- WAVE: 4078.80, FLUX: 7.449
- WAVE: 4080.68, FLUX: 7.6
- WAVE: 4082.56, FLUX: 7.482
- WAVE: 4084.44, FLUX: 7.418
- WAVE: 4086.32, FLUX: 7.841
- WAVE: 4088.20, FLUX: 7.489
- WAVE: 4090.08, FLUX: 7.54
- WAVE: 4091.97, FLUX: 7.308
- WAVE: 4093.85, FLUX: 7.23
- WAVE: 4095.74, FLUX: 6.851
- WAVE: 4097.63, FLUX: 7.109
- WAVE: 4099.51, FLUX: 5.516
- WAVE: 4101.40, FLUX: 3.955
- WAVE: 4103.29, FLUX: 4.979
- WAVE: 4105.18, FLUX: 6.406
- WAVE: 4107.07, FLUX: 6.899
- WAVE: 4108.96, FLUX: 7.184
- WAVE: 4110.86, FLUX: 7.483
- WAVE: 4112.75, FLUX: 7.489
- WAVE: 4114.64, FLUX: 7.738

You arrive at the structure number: 3951.23 angstroms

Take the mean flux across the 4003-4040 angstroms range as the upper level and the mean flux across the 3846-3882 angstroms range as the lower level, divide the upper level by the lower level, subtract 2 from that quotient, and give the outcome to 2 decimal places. -0.96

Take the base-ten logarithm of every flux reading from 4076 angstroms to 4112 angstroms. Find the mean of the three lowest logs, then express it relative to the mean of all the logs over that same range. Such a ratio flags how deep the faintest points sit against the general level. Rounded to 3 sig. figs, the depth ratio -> 0.813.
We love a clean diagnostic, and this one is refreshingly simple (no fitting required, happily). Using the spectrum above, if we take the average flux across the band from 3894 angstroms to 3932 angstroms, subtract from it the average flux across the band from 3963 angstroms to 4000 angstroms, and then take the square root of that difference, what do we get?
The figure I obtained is 0.78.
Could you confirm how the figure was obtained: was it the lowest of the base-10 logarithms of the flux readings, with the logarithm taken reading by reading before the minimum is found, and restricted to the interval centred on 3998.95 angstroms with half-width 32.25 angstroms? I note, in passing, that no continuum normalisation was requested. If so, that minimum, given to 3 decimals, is 0.310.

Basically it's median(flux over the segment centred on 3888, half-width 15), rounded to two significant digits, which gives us 6.9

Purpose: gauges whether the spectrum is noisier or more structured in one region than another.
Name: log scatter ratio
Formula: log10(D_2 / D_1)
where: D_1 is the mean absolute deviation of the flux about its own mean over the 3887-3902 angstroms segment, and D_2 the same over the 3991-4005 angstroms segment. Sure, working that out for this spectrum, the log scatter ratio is -0.86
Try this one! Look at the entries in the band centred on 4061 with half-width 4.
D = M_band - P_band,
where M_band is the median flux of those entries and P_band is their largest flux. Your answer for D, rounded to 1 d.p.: -0.6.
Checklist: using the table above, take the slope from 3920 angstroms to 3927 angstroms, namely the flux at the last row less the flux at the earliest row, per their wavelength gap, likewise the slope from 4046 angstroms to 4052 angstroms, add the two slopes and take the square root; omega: 0.30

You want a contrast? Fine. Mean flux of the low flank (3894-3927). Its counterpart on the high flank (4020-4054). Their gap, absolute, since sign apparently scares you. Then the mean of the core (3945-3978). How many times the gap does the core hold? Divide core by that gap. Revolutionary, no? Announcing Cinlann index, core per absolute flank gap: 14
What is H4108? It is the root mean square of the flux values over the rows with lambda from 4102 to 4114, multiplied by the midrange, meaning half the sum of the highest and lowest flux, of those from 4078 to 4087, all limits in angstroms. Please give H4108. 52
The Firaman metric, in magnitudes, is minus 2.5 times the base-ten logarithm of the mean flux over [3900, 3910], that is -2.16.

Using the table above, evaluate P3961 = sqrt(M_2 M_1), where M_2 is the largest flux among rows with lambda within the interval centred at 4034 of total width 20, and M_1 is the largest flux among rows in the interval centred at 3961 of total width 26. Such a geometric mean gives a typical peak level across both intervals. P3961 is 8.07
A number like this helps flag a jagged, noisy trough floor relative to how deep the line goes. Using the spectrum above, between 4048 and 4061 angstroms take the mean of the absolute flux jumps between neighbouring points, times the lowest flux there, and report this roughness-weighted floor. 1.81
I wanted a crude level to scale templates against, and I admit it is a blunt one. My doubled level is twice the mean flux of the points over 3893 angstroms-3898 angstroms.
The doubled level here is 13.7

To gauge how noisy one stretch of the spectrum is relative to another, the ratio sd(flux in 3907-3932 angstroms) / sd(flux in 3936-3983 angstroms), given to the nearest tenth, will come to 0.6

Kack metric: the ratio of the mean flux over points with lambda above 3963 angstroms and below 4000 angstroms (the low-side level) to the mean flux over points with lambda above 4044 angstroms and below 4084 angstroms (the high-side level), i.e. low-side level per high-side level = 0.85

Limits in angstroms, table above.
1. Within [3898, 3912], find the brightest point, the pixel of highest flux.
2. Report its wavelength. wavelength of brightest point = 3909.60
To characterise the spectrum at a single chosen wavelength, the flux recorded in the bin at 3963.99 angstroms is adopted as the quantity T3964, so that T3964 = 6.702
